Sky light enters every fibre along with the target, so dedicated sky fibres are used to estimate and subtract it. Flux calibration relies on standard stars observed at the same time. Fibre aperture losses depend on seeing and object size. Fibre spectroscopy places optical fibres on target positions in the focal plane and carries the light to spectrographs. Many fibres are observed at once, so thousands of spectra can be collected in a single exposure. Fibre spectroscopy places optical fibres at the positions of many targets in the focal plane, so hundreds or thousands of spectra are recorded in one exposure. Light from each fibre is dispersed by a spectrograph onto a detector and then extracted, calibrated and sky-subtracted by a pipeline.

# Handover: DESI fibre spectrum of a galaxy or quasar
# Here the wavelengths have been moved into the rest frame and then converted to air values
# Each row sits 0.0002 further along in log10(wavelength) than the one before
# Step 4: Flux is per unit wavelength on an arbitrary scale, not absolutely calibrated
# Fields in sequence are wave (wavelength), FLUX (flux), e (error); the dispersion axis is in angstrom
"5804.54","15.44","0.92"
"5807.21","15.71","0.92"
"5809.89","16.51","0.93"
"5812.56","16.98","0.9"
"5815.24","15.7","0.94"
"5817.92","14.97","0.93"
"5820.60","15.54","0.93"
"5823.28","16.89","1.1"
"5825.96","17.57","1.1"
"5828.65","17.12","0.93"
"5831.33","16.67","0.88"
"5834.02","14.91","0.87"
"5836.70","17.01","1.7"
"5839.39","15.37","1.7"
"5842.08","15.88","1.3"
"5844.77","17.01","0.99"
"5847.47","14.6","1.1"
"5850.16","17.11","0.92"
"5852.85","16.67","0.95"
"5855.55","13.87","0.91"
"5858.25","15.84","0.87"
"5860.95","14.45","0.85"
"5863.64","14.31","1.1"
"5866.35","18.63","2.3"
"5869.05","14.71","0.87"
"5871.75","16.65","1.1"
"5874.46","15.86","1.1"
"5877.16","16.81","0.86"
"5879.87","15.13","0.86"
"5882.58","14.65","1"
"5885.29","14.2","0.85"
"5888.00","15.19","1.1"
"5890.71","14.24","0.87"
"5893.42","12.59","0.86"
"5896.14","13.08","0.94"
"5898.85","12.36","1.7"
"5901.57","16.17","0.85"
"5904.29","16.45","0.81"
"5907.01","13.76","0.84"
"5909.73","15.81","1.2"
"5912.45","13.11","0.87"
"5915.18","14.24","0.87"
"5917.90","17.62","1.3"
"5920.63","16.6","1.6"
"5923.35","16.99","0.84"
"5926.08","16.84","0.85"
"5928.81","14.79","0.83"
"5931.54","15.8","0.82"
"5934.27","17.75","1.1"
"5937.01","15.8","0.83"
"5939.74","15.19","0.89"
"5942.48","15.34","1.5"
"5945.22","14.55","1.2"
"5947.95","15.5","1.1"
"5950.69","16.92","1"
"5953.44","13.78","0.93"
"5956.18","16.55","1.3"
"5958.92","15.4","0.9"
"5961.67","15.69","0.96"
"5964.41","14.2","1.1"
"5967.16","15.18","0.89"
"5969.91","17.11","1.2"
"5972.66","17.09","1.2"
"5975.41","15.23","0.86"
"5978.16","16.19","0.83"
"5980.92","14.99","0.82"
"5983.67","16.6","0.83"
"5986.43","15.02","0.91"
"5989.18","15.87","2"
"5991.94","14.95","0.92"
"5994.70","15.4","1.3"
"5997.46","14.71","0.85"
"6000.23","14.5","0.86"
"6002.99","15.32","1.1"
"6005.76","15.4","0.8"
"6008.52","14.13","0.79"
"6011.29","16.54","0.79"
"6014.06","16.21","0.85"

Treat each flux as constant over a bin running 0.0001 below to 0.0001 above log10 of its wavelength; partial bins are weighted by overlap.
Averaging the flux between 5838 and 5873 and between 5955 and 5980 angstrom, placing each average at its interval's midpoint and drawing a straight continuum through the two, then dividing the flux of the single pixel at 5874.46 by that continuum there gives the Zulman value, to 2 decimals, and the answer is 1.00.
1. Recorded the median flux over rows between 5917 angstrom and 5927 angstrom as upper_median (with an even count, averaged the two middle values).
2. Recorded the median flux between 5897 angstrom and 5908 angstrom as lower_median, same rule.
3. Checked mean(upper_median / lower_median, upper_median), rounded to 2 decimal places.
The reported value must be 9.02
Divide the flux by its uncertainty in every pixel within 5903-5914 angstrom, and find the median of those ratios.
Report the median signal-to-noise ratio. 15.7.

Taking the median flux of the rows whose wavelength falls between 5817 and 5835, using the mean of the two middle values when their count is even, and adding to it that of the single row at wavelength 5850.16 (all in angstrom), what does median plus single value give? 33.8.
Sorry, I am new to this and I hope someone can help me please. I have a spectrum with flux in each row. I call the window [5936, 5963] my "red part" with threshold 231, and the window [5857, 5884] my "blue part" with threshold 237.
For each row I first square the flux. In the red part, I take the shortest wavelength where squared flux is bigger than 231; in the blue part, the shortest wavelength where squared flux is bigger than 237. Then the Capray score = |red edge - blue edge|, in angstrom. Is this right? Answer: 78.8 angstrom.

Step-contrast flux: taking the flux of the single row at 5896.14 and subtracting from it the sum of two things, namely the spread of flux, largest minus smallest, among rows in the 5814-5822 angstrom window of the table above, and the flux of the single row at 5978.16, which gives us -3.8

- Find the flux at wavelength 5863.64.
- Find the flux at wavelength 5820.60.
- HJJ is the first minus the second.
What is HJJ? -1.2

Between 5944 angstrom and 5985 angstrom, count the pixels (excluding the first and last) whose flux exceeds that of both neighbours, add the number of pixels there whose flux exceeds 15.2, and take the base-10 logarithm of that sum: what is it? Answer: 1.18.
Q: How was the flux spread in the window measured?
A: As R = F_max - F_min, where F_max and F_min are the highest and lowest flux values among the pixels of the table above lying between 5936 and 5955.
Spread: 3.1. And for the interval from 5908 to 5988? 4.6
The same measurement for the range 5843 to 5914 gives 6.3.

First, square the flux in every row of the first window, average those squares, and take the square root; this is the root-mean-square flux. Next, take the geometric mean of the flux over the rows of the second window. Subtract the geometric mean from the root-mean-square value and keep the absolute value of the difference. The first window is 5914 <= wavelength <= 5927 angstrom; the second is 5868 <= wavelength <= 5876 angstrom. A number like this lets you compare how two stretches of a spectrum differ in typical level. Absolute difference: 0.78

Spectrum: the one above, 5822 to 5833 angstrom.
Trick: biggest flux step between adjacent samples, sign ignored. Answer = 0.7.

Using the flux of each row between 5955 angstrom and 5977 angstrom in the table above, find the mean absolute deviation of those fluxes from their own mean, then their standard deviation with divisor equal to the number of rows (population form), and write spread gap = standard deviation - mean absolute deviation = 0.13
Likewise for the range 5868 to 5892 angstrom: 0.14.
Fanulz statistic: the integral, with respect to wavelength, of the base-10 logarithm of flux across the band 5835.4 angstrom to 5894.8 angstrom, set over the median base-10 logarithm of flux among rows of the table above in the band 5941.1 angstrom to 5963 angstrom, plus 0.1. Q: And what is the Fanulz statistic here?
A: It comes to 59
